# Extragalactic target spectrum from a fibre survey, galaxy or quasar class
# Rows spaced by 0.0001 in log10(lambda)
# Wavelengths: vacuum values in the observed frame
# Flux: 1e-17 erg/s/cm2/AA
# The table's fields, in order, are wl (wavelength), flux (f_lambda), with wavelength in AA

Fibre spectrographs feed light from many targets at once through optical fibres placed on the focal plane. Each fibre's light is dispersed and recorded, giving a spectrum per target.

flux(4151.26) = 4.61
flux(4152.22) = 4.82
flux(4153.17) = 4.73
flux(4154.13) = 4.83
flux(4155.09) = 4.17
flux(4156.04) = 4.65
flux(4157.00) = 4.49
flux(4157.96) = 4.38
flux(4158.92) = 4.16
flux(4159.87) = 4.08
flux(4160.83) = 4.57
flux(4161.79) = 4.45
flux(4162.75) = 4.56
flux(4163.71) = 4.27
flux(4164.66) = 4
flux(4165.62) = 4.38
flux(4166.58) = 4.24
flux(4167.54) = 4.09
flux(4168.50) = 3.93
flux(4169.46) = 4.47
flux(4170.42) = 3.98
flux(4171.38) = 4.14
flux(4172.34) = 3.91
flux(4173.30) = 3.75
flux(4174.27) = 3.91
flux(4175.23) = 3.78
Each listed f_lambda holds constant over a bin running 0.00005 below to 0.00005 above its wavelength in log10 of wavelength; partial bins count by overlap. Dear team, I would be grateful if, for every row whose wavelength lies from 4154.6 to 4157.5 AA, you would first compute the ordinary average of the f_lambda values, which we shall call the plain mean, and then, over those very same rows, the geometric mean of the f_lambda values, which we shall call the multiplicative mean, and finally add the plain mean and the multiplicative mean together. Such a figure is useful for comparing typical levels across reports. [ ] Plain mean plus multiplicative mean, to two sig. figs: 8.9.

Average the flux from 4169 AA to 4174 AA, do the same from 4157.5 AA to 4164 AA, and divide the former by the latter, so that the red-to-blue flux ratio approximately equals 0.93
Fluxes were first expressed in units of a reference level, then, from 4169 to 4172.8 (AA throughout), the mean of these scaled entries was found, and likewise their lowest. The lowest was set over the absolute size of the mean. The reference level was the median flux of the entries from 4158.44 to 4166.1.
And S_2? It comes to 0.948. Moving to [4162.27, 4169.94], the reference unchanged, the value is 0.926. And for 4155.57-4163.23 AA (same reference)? 0.924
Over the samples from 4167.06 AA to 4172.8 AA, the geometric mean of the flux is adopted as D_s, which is 4.1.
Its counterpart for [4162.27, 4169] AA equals 4.2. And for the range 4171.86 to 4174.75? 3.9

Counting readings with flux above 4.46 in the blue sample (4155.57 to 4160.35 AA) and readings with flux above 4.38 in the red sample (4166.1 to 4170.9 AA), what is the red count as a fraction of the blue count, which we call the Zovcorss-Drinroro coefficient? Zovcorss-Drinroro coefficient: 0.50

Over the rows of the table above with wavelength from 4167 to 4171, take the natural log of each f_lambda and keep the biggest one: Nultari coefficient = 1.50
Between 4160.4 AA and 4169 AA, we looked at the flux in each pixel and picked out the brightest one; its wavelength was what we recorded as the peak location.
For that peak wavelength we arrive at 4160.83 AA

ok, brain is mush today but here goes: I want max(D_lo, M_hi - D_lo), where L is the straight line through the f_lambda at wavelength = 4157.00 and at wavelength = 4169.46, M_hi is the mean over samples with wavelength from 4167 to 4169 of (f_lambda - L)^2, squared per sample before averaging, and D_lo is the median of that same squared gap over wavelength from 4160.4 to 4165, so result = 0.21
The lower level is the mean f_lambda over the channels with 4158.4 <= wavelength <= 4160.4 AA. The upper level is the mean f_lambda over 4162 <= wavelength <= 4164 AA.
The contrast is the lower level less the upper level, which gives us -0.3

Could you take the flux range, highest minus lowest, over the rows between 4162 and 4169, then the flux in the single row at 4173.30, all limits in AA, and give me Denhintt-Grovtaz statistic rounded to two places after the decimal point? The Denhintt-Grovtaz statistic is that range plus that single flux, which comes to 4.38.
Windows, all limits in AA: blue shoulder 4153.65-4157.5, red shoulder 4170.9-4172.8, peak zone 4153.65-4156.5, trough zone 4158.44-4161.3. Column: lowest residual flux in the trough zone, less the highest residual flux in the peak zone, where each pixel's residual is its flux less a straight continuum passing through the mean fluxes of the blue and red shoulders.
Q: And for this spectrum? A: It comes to -0.57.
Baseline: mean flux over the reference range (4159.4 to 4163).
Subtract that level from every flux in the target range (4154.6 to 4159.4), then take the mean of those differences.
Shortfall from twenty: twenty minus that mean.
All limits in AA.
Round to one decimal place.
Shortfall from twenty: 20.0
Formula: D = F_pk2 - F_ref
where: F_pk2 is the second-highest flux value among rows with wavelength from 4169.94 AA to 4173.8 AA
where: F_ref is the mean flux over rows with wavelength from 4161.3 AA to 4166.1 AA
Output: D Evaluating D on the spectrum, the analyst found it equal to -0.35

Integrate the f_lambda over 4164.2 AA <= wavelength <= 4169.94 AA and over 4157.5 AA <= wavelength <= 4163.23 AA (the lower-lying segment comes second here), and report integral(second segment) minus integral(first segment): 1.0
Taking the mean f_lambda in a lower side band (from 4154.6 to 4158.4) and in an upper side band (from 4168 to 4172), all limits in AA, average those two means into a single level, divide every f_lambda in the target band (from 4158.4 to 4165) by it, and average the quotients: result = 1.01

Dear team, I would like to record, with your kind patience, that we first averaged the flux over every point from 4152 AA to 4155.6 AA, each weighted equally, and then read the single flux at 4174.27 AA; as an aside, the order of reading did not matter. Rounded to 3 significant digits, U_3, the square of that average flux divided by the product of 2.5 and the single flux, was 2.20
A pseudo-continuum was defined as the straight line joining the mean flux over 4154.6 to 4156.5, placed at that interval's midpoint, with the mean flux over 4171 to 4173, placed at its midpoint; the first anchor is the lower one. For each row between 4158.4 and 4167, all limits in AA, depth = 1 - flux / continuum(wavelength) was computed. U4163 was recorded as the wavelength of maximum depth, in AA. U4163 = 4159.87 AA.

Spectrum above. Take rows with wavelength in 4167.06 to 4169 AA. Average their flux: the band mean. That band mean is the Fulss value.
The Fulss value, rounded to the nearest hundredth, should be 4.01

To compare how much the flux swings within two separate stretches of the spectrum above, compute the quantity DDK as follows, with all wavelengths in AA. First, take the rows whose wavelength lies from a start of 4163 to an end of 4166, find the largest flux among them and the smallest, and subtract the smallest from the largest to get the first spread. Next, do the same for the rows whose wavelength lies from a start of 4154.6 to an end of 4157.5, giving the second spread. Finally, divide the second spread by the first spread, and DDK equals 1.3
